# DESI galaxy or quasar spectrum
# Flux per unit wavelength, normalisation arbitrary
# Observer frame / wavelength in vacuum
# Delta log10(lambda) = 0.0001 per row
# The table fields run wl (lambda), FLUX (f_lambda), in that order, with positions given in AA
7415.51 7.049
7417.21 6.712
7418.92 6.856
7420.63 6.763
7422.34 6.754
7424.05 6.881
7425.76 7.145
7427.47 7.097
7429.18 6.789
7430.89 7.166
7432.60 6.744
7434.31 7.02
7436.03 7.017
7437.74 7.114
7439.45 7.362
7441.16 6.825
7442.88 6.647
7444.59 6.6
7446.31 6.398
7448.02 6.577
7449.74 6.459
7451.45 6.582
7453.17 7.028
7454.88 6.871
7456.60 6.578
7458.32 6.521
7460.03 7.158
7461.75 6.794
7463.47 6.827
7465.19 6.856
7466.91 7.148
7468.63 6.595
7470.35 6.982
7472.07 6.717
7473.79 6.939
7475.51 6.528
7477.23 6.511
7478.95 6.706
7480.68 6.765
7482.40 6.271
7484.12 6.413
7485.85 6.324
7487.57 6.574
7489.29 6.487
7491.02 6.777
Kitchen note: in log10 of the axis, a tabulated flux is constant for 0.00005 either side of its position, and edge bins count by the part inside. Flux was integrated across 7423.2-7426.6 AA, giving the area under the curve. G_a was 24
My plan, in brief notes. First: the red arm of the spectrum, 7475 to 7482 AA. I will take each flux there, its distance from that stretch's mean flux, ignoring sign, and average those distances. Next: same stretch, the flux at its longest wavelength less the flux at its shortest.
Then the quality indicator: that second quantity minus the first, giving 0.13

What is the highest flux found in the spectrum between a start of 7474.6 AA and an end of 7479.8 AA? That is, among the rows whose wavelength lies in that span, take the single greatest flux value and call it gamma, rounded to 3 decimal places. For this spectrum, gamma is 6.706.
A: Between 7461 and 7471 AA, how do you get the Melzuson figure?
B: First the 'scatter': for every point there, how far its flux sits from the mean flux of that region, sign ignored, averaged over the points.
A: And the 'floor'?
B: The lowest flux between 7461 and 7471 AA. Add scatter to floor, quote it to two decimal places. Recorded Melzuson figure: 6.73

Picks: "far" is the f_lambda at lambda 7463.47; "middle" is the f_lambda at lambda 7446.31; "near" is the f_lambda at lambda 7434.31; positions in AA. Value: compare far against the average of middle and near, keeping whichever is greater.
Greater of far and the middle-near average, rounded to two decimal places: 6.83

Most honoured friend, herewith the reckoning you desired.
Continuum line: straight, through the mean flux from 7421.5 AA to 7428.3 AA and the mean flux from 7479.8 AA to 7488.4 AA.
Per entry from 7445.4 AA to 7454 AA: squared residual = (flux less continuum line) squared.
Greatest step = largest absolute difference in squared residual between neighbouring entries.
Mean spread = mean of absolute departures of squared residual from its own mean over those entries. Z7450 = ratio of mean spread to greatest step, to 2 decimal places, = 0.33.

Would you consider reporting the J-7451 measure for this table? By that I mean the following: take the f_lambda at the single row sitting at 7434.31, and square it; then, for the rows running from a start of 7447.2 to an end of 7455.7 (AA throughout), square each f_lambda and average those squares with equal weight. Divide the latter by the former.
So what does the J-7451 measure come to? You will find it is 0.91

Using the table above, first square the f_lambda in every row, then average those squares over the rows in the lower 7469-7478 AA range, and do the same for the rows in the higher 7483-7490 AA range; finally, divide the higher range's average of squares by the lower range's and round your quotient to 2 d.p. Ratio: 0.92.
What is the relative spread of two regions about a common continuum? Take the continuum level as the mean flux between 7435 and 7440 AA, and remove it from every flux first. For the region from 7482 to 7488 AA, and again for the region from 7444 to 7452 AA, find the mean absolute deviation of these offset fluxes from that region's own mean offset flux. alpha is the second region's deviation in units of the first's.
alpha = 0.77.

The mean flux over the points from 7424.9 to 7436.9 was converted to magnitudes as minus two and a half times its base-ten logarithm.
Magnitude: -2.112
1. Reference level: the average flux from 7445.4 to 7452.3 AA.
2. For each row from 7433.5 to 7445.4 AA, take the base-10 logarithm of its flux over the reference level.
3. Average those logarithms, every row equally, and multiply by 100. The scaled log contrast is 2.8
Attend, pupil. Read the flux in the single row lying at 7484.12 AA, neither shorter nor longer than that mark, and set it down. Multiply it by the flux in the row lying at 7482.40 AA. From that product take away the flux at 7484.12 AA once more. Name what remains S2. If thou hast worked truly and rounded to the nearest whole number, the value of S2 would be 34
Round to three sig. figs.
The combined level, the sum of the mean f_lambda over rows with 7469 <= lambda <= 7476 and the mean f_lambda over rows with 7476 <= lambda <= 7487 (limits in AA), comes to 13.3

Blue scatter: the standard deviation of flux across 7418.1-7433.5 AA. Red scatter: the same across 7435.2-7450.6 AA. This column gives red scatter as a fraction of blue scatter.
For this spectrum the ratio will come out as 1.85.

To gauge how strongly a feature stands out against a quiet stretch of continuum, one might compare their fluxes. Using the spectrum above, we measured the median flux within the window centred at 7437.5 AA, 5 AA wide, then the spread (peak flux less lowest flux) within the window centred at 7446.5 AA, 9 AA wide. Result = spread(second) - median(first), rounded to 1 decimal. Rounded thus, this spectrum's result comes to -6.9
